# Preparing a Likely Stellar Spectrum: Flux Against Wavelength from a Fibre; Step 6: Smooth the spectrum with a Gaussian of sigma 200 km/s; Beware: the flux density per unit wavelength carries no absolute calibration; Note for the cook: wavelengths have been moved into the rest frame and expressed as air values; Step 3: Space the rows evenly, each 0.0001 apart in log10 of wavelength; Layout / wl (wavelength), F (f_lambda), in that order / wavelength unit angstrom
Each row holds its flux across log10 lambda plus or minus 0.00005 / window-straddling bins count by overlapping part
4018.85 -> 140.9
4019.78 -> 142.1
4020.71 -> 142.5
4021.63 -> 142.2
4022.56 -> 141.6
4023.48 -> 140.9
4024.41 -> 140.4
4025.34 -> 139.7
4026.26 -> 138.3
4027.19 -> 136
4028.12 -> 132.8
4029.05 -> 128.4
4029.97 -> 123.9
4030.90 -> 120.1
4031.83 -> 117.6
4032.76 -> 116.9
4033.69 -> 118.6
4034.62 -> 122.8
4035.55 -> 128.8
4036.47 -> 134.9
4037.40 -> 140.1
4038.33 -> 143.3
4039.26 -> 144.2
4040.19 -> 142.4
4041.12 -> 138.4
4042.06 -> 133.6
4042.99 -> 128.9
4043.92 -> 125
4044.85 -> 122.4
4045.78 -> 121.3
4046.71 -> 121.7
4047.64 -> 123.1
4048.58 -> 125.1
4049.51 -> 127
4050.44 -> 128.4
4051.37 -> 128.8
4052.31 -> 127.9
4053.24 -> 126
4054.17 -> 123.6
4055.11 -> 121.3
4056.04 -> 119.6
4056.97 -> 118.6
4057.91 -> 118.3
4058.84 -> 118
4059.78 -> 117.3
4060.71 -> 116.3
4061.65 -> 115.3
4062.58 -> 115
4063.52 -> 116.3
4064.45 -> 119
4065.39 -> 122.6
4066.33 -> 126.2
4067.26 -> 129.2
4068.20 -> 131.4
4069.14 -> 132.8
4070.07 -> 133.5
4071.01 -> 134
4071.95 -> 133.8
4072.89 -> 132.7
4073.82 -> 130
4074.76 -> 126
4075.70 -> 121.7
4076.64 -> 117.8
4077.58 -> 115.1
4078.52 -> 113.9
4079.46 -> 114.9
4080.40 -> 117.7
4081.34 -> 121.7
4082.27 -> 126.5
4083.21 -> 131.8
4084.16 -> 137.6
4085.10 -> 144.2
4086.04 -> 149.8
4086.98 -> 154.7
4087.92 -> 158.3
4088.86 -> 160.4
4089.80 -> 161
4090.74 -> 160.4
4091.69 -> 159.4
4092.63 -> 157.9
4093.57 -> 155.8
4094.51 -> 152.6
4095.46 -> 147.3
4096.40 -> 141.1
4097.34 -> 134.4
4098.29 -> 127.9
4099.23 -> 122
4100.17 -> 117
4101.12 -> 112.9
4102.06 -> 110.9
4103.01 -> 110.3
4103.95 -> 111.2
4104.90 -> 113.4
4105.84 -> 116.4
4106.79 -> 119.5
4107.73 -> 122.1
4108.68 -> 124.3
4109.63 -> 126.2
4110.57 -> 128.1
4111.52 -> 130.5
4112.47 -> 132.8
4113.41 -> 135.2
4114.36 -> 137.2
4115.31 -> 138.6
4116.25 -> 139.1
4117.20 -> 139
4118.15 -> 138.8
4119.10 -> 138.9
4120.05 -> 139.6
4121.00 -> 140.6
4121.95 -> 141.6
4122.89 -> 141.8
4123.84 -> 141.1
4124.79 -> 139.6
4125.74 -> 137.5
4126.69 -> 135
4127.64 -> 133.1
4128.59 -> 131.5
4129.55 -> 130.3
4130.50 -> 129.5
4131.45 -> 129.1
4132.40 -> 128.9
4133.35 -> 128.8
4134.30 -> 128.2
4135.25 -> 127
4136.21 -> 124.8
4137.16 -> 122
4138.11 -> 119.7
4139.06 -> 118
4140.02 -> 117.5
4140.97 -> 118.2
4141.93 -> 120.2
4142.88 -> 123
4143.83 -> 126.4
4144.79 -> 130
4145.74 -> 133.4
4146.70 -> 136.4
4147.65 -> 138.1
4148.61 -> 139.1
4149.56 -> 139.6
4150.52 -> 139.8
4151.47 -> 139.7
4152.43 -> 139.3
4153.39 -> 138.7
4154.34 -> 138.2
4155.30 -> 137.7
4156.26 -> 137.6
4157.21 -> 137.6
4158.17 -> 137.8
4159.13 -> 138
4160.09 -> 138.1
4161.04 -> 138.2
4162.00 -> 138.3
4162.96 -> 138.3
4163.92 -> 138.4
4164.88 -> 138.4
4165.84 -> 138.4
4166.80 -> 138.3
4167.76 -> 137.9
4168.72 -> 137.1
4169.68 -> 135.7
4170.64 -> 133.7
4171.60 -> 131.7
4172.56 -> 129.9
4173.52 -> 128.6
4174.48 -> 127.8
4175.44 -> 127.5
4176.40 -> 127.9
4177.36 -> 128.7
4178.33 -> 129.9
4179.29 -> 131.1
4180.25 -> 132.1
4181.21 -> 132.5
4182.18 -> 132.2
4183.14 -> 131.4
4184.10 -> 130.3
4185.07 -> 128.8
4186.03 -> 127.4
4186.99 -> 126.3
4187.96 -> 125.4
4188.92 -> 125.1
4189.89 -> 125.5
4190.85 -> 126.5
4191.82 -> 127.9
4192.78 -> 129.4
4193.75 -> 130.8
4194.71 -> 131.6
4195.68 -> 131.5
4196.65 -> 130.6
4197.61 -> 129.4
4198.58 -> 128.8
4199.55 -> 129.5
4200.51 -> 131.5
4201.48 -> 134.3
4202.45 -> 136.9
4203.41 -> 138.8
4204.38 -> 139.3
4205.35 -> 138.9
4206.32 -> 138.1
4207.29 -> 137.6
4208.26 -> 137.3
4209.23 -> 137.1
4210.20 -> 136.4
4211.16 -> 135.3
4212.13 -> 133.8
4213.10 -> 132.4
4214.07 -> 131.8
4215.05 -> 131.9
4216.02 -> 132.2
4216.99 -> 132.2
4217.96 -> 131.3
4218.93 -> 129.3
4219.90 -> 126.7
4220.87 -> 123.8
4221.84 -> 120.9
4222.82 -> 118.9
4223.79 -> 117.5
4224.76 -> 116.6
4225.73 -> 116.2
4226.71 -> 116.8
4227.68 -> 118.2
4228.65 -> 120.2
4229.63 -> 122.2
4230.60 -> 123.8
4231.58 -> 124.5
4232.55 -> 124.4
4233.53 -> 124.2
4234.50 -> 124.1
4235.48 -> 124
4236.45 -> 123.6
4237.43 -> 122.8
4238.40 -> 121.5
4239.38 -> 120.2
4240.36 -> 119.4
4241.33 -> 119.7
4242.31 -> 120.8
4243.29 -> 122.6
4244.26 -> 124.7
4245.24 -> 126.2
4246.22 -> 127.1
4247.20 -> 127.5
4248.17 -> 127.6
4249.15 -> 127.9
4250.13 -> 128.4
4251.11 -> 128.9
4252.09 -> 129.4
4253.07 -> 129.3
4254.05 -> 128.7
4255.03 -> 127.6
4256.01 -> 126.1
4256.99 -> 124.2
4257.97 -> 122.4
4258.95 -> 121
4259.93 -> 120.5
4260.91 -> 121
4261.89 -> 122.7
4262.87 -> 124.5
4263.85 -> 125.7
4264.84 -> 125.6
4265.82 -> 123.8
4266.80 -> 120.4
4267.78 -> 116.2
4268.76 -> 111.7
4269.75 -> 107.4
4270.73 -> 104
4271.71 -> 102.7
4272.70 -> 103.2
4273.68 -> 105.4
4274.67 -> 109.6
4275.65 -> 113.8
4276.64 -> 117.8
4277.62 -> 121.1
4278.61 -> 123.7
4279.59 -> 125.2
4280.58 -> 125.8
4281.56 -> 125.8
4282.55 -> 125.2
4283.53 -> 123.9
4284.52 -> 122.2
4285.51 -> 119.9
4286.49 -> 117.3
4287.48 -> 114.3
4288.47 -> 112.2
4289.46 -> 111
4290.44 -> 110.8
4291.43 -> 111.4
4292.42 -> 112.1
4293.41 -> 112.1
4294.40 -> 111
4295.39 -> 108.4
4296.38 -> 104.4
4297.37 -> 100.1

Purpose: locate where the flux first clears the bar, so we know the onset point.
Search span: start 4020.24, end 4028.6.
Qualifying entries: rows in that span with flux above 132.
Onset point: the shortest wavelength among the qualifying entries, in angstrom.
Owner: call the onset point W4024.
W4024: 4020.71 angstrom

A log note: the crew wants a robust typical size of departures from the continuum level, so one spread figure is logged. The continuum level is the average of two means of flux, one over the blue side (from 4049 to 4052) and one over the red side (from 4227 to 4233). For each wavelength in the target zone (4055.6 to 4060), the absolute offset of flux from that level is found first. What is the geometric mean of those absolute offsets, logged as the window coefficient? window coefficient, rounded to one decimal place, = 6.7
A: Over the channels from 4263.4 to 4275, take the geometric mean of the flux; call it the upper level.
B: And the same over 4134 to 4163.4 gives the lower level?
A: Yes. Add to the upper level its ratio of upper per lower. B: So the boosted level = 114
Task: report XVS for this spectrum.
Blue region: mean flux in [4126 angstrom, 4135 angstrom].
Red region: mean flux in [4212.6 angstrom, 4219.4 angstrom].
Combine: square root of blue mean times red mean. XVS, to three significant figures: 131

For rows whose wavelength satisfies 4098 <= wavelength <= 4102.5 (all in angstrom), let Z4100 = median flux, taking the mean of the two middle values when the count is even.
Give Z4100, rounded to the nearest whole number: 117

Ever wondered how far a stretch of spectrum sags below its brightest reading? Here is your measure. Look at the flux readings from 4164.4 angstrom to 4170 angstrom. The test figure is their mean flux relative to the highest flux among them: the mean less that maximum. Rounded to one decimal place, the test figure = -0.8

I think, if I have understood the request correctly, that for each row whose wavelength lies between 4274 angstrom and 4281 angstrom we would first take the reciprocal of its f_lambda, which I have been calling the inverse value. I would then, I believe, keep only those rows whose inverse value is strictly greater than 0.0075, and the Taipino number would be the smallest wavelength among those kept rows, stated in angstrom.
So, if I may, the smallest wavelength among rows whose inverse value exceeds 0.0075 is 4274.67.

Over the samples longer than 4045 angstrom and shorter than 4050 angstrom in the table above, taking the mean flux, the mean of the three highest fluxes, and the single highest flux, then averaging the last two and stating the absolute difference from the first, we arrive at 2.4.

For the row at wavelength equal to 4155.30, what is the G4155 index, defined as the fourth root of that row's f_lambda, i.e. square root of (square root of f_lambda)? 3.43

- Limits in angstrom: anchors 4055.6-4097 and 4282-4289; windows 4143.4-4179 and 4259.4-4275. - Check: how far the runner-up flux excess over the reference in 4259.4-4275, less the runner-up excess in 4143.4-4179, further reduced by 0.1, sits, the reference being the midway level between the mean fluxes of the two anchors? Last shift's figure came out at -14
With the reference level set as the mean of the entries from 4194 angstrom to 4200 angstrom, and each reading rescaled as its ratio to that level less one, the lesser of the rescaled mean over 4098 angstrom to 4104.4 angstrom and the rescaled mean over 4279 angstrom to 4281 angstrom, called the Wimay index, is -0.11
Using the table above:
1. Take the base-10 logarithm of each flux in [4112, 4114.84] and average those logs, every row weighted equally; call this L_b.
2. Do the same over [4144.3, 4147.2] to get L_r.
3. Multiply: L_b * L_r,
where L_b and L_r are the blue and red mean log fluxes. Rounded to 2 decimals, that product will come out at 4.53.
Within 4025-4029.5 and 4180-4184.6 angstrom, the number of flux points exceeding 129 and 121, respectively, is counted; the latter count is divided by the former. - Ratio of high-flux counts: 1.25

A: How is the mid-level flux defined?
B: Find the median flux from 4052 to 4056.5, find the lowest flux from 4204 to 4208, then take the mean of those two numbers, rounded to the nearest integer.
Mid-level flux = 131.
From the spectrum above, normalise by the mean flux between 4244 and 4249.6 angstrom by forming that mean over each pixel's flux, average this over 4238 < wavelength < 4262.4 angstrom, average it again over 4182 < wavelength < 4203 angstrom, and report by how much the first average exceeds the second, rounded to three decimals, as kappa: 0.039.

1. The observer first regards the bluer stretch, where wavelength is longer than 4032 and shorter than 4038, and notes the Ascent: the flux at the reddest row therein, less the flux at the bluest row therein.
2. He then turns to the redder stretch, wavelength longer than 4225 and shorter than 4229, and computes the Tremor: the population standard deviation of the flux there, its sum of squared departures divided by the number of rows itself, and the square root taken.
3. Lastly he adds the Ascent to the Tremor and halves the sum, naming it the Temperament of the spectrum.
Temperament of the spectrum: 12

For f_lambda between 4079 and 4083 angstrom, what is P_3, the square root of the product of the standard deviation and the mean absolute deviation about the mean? 4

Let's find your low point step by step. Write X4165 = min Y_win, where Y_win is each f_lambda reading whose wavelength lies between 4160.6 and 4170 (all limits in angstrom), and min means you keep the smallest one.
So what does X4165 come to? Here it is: 135.7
